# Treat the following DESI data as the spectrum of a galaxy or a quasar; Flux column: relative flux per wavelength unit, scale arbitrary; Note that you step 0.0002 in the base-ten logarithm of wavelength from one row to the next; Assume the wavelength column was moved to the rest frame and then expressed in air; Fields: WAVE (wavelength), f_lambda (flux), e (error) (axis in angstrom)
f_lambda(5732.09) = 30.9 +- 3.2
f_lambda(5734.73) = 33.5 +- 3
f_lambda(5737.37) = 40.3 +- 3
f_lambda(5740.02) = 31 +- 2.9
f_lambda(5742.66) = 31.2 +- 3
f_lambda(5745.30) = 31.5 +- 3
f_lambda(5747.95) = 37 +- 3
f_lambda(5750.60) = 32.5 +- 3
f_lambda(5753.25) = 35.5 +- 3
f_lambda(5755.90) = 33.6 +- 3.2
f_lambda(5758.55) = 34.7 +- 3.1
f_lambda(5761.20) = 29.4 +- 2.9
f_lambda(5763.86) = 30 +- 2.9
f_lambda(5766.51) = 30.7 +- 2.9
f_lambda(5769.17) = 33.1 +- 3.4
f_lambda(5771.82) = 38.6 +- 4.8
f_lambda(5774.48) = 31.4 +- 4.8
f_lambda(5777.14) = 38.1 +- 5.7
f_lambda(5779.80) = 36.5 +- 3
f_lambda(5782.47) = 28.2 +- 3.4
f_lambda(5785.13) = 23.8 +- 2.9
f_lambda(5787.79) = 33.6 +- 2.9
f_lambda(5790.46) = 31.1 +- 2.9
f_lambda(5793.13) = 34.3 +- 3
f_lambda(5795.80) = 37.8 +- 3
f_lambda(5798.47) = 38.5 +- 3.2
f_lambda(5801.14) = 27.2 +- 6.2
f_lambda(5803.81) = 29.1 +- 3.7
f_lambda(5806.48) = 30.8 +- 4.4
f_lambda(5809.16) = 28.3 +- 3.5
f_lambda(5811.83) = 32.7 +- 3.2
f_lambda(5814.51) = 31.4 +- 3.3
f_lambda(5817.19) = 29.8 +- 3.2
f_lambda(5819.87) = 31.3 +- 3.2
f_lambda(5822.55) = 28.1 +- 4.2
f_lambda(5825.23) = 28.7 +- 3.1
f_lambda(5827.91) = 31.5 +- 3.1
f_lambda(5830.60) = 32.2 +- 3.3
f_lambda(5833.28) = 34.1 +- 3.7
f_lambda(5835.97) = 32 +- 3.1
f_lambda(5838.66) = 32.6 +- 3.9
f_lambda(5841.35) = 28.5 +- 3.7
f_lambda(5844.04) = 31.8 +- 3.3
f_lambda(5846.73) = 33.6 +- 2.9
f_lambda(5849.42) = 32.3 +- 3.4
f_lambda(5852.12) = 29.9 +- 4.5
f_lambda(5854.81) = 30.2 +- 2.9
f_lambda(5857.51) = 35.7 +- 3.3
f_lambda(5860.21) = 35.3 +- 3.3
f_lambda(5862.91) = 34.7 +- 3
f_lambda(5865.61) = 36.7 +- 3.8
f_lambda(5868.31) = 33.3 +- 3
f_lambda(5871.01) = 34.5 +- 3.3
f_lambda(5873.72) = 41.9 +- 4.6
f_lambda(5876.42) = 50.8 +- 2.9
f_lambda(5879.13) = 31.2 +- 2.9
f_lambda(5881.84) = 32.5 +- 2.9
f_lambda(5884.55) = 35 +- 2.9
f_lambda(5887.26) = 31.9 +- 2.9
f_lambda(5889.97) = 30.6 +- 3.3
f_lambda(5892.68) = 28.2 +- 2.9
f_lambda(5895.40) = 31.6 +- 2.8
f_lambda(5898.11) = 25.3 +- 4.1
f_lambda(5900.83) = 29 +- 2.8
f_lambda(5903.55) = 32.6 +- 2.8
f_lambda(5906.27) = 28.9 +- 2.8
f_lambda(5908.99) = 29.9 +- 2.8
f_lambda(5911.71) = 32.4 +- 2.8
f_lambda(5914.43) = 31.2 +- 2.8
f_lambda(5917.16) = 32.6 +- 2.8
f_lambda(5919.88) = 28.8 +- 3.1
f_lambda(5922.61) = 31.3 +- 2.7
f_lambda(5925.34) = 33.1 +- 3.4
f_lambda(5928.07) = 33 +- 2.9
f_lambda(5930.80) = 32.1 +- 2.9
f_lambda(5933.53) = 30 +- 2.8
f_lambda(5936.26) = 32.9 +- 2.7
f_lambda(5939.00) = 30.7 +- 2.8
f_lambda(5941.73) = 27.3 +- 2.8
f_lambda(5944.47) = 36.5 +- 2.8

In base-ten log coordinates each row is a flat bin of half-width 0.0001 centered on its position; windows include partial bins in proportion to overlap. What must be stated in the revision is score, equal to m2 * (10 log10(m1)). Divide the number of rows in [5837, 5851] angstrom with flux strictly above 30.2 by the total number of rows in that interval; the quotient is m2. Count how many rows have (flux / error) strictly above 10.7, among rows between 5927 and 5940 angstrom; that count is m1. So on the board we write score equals 5.6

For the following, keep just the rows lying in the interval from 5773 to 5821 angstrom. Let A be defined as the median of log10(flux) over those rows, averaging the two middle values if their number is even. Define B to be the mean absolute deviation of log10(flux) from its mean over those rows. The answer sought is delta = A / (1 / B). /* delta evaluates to 0.063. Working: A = 1.50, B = 0.042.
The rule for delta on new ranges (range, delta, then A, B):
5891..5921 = 0.040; 1.48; 0.027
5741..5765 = 0.042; 1.51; 0.028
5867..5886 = 0.089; 1.54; 0.058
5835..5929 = 0.050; 1.51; 0.033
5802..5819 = 0.027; 1.48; 0.018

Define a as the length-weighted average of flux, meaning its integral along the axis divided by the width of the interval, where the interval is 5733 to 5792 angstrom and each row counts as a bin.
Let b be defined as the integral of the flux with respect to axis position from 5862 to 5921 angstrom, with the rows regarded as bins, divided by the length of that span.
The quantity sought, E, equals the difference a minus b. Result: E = 0.1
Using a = 33.0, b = 32.9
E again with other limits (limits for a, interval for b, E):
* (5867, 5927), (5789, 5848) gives 1.0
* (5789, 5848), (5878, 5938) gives 0.5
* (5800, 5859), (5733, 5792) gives -1.9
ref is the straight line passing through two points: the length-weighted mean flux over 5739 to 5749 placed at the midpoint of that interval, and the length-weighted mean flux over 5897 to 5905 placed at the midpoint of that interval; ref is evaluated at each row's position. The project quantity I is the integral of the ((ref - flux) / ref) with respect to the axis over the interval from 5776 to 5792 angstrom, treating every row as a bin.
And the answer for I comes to -0.06 angstrom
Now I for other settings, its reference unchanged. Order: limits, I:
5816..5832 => 0.27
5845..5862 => -1.54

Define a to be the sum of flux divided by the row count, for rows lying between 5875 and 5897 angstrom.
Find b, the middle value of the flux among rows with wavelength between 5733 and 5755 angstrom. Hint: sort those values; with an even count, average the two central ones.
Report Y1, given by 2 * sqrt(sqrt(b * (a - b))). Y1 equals 4.8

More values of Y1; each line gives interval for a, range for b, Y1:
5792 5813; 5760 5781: 2.6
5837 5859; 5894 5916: 5.0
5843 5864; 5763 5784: 4.3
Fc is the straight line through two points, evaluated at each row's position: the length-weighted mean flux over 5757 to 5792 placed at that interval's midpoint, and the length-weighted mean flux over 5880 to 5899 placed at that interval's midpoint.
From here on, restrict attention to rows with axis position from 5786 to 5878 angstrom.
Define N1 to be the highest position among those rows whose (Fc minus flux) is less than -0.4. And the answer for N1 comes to 5876.42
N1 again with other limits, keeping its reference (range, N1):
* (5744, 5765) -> 5758.55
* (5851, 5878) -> 5876.42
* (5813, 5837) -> 5835.97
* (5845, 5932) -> 5930.80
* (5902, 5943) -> 5939.00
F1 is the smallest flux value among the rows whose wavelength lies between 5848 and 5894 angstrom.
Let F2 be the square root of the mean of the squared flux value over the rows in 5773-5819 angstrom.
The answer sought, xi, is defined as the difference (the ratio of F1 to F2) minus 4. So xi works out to -3.12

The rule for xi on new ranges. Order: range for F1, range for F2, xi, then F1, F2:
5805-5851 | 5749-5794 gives -3.14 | 28.1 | 32.9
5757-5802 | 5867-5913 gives -3.29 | 23.8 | 33.4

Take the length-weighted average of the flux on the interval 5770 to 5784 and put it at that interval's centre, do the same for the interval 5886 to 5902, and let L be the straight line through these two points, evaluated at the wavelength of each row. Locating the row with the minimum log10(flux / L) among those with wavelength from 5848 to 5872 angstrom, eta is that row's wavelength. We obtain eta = 5852.12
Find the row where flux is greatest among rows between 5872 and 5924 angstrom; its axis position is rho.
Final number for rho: 5876.42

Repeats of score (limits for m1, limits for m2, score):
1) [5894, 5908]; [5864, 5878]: 3.0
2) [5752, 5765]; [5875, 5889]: 3.0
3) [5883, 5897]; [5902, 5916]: 2.9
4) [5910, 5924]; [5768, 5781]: 6.0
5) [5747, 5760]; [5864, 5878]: 6.0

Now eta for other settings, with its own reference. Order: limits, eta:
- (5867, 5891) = 5889.97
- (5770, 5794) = 5785.13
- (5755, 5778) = 5761.20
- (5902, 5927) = 5906.27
